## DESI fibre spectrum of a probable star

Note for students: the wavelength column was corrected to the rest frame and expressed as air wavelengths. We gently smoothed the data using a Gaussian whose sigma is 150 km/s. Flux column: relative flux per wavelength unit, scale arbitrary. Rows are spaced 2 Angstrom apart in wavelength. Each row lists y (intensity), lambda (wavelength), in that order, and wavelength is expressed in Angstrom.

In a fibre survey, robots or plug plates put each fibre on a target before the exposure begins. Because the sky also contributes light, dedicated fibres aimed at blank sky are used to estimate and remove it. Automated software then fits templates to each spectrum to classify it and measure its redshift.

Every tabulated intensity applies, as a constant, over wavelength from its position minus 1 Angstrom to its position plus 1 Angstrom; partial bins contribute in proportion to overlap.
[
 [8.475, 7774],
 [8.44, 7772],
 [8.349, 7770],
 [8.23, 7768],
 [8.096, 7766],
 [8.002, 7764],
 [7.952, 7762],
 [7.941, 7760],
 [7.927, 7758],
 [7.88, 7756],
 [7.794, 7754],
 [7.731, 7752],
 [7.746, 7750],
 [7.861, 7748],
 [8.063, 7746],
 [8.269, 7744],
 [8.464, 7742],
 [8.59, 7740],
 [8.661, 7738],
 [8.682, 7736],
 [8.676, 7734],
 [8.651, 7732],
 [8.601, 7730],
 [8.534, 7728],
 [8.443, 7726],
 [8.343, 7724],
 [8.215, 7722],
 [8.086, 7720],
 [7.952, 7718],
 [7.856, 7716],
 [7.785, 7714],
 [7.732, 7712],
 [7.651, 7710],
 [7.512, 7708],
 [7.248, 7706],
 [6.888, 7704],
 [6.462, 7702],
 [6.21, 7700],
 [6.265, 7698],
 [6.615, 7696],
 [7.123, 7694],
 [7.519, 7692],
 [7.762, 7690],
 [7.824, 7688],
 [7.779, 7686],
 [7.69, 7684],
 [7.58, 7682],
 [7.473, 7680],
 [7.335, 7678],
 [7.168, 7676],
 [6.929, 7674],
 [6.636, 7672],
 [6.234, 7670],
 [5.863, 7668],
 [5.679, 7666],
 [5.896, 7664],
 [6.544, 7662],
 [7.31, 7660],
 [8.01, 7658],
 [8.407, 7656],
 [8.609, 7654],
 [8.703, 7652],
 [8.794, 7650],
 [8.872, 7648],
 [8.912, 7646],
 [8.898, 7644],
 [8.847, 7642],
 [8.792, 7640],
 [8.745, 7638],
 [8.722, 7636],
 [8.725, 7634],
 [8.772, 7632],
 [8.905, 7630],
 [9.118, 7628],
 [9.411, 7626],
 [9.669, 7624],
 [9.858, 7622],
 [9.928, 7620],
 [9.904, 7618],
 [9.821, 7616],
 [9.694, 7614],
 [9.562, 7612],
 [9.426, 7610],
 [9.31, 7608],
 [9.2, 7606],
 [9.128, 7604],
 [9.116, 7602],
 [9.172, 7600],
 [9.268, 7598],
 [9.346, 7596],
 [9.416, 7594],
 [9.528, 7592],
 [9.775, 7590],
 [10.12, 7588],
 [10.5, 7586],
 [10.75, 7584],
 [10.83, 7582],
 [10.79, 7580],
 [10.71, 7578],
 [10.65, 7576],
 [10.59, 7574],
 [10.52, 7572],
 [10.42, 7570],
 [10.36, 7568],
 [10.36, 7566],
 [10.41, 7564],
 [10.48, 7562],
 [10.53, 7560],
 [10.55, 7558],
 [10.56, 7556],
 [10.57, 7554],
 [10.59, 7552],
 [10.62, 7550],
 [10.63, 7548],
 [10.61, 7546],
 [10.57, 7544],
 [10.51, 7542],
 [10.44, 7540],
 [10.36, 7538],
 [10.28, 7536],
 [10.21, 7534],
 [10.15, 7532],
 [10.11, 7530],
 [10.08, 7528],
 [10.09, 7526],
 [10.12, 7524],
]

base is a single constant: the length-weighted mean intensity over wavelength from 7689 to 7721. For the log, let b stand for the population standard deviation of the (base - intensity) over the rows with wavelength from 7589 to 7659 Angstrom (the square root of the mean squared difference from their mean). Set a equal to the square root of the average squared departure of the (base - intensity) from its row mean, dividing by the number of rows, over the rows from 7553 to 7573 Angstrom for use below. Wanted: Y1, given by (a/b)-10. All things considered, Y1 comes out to -9.83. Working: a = 0.08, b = 0.5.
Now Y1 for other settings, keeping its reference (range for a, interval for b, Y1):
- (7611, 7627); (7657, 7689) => -9.77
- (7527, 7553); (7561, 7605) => -9.67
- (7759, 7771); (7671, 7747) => -9.79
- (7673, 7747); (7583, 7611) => -8.62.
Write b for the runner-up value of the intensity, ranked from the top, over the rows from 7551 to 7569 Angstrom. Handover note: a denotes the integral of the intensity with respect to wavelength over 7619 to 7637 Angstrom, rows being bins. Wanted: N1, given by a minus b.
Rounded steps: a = 166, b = 10.57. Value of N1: 156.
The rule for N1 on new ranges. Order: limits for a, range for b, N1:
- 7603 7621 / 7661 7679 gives 165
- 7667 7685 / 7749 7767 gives 118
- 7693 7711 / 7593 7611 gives 115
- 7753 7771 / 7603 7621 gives 134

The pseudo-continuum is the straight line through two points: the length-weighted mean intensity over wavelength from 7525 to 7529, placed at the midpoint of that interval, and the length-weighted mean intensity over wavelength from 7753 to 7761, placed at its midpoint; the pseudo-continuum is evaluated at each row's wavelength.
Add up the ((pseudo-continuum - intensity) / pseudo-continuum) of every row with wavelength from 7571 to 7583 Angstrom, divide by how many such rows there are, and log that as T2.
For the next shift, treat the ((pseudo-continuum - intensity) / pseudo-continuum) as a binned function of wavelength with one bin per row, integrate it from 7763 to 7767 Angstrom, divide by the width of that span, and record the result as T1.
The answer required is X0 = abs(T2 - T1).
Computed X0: 0.081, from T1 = -0.03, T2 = -0.11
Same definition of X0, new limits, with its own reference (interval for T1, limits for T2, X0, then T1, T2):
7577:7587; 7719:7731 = 0.099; -0.12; -0.02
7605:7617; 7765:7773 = 0.042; -0.02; -0.07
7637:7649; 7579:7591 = 0.112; 0.01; -0.10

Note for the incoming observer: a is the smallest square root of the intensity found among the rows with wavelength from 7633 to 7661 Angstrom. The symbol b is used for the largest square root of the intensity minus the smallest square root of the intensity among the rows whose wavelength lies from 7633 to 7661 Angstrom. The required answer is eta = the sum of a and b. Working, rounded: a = 2.70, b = 0.28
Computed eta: 2.99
